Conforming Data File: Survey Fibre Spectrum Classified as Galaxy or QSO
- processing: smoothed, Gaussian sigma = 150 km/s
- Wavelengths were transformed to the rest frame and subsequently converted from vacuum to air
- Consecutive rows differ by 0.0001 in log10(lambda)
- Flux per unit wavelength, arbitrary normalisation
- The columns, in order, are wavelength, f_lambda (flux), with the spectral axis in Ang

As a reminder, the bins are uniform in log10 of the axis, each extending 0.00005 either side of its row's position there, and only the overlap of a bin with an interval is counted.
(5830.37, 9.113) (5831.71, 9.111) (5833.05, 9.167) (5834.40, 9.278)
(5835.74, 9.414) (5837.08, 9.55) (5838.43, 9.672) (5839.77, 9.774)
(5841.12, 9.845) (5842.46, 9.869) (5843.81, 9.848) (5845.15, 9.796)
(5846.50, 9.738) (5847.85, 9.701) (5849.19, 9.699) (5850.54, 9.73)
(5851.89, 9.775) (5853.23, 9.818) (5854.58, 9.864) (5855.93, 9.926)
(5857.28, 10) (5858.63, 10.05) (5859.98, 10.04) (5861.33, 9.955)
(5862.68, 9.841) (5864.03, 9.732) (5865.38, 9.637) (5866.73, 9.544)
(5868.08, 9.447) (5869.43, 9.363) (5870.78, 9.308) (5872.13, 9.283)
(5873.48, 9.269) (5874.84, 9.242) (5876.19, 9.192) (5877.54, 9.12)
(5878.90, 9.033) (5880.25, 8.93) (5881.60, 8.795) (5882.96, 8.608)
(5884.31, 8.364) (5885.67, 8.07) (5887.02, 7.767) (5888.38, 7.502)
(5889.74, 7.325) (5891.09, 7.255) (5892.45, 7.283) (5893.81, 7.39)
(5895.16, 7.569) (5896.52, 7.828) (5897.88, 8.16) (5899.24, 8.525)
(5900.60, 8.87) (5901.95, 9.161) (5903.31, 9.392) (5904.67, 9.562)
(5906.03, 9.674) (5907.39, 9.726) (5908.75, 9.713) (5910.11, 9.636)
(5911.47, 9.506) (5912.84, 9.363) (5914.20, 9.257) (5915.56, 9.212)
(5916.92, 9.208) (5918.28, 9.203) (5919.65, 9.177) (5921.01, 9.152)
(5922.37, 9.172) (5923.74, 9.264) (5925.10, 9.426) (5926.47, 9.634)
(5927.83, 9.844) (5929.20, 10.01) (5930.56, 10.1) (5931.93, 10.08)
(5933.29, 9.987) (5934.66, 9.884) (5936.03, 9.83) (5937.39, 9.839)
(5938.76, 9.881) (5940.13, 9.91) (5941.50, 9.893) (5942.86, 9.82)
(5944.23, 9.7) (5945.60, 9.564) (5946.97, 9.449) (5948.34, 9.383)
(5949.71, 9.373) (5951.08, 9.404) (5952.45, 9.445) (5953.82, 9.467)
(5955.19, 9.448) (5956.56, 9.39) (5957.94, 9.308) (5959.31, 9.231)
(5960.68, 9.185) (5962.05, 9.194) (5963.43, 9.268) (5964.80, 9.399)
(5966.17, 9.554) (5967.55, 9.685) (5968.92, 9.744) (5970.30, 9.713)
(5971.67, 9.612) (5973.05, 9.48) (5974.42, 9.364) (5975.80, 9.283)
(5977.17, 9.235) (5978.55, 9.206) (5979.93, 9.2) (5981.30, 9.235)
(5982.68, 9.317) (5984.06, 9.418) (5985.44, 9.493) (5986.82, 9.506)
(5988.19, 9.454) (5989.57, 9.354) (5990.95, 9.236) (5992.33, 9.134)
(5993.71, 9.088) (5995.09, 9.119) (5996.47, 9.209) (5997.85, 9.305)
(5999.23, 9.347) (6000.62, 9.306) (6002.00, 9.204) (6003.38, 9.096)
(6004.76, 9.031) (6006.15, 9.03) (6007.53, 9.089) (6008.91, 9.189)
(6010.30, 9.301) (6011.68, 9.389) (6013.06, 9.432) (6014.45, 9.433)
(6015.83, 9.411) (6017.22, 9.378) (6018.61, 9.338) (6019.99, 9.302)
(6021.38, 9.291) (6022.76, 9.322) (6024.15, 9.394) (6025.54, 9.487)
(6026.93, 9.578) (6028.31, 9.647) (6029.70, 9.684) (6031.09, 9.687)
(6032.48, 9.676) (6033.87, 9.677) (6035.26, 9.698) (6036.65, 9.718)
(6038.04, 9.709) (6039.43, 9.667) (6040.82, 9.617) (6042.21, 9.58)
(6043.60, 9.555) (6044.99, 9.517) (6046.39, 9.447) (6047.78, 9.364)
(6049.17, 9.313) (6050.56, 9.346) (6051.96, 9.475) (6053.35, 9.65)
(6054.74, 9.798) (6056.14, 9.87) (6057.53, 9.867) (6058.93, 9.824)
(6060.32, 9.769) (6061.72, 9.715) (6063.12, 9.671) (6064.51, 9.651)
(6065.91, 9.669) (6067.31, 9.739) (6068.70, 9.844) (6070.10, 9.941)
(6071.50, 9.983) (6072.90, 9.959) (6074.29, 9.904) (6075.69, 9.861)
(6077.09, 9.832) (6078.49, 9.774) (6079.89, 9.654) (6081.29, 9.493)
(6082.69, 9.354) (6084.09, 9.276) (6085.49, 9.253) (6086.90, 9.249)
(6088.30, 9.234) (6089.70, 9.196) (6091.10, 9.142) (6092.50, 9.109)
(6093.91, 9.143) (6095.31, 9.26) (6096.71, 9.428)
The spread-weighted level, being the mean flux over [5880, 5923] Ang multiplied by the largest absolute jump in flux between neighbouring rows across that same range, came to 3.2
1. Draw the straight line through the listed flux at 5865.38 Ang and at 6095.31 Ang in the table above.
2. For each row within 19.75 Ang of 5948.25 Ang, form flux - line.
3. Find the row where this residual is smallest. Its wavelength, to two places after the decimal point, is 5960.68 Ang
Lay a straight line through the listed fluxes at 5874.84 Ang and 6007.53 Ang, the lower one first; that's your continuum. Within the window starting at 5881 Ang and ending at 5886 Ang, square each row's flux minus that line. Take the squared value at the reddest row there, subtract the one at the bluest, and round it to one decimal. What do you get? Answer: 1.2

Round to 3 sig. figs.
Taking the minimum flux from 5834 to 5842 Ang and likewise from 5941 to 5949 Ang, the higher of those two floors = 9.38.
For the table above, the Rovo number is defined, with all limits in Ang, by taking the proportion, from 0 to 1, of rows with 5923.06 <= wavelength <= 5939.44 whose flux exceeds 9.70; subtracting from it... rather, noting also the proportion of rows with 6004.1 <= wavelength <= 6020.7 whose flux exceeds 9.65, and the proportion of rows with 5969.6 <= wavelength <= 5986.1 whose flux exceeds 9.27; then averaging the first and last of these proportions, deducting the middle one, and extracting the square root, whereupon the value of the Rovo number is 0.84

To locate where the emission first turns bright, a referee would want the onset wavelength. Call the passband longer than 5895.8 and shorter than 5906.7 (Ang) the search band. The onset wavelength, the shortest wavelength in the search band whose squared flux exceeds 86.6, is 5903.31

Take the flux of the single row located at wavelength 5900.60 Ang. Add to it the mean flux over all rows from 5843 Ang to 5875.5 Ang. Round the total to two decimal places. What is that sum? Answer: 18.56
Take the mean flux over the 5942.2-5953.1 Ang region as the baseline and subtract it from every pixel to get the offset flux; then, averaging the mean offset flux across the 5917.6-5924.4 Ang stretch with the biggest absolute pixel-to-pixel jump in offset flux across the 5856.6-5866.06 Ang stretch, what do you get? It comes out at -0.1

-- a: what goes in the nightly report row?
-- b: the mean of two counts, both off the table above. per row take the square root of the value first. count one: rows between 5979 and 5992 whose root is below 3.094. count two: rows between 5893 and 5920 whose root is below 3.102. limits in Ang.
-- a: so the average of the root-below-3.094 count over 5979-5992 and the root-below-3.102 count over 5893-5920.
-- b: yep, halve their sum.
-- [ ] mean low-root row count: 12.5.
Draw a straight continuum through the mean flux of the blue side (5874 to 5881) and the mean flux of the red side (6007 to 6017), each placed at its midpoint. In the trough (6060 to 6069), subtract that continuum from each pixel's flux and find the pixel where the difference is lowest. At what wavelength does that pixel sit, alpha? 6064.51 Ang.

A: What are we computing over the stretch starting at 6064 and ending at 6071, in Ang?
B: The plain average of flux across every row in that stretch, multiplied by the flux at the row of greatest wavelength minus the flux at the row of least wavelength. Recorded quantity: 2.8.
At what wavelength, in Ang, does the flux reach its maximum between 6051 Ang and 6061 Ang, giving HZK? 6056.14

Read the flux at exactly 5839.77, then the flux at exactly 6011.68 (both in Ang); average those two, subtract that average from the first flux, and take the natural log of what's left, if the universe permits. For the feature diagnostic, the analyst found -1.65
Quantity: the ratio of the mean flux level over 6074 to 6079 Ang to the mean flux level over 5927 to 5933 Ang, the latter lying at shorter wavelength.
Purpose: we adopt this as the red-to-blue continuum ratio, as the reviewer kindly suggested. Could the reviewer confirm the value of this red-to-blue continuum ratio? 0.98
